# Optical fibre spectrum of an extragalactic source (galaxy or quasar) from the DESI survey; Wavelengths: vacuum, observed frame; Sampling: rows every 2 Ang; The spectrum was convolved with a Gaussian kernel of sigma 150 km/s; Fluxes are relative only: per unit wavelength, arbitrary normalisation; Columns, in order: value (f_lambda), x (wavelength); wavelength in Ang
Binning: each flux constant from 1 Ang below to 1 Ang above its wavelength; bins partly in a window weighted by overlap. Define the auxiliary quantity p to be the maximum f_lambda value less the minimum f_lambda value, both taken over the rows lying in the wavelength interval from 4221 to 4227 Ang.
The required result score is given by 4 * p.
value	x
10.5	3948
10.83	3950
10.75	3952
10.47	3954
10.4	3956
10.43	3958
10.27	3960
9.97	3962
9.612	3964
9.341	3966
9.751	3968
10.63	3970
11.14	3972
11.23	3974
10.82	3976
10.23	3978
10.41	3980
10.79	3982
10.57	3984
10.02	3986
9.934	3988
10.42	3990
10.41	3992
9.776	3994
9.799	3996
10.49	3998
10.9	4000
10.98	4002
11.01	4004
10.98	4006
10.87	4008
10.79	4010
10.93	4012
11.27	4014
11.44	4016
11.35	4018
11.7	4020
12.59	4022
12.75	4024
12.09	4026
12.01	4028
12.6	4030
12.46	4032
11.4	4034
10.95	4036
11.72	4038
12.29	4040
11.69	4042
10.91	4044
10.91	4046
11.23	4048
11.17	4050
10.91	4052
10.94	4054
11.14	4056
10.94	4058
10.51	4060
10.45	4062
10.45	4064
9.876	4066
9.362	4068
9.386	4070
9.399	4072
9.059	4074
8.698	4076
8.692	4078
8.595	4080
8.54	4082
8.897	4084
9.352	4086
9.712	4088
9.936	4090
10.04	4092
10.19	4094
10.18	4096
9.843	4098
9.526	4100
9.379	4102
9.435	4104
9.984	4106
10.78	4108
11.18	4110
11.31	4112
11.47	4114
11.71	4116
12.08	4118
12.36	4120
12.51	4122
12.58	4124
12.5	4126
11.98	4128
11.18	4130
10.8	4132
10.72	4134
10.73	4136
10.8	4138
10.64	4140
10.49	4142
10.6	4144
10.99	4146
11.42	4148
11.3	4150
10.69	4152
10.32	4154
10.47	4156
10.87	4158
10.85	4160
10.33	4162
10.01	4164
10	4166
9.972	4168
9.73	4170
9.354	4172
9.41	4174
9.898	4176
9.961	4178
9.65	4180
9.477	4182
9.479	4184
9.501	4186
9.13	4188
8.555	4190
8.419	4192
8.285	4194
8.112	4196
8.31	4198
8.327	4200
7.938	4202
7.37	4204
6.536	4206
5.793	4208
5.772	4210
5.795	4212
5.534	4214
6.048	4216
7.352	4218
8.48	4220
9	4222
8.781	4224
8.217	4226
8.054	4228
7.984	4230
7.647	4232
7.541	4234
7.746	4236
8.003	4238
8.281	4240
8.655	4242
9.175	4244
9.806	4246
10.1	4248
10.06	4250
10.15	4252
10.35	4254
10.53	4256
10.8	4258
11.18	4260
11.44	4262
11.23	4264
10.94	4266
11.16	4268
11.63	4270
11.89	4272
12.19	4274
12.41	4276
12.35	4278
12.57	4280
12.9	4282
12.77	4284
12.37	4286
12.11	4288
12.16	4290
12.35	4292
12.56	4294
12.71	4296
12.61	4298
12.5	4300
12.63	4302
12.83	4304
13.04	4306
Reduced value 3.1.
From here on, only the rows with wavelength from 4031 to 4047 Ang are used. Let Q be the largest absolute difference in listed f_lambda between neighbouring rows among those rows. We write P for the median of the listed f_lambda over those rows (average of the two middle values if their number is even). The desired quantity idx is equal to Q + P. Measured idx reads 12.6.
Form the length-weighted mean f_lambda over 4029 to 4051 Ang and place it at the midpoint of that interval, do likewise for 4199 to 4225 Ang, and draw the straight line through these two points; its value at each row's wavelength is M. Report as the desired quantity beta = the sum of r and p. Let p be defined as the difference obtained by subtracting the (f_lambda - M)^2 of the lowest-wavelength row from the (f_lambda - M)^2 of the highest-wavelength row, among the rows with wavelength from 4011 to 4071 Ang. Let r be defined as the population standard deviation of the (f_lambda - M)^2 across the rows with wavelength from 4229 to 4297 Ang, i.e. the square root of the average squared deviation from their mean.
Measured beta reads 20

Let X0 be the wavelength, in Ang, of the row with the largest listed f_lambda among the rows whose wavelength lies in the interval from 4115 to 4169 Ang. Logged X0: 4124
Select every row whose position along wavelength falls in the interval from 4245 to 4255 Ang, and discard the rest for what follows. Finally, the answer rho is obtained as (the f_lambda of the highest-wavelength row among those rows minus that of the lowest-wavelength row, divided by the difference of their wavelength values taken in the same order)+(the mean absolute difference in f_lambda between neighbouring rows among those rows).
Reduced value 0.22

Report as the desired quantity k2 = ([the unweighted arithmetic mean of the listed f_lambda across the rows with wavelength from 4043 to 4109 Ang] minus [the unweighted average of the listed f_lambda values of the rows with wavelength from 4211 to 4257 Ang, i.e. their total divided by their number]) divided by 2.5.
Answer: 0.6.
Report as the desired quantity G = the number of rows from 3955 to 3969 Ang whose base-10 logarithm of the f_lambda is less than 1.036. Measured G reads 7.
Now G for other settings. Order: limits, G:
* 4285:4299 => 0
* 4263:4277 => 0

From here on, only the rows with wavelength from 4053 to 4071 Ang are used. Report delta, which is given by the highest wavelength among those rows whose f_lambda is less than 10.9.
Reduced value 4070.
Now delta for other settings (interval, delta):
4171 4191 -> 4190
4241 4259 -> 4258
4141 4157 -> 4156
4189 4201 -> 4200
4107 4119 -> 4108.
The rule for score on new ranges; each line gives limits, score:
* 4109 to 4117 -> 2.1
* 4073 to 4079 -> 1.5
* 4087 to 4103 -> 3.2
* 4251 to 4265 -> 5.2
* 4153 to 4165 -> 3.4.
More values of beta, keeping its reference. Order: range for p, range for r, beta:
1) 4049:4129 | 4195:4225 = 8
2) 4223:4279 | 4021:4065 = 44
